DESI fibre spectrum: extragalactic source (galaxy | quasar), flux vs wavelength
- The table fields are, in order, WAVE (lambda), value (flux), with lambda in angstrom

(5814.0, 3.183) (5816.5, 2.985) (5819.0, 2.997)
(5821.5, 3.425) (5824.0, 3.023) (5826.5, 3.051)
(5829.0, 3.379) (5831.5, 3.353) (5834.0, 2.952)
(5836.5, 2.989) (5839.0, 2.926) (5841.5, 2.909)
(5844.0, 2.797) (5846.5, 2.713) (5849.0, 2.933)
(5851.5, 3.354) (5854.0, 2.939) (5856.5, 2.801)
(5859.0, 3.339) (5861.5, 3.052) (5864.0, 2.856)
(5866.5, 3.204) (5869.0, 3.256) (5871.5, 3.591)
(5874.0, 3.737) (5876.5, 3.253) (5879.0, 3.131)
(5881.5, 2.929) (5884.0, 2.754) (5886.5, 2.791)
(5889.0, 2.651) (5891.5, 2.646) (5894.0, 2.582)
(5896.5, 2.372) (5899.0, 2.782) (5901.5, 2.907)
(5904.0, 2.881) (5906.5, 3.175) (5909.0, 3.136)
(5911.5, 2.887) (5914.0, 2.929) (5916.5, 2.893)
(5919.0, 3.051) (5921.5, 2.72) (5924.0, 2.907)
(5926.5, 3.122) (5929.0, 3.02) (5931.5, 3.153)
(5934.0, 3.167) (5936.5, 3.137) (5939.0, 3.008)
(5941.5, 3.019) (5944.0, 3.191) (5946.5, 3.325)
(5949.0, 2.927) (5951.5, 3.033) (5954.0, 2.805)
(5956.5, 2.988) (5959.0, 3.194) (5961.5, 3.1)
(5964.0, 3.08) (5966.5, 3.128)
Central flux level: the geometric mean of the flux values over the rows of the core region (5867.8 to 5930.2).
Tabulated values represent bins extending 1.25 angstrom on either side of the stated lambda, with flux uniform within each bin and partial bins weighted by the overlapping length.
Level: 2.95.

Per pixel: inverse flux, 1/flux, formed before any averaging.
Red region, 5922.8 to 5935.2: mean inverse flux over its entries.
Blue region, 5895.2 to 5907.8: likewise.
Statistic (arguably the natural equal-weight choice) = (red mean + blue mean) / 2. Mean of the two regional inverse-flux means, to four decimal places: 0.3415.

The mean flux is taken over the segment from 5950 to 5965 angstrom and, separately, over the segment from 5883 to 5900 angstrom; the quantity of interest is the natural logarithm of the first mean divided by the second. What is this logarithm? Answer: 0.13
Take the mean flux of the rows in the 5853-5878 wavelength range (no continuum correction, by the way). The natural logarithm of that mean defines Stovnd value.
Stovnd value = 1.16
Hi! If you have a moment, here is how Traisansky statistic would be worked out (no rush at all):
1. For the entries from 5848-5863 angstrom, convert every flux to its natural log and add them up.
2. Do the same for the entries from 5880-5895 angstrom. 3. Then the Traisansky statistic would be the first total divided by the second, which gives 1.12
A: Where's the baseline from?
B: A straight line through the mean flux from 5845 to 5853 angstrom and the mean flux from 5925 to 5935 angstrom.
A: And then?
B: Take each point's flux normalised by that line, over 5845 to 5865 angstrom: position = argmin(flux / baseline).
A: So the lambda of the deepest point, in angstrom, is 5846.5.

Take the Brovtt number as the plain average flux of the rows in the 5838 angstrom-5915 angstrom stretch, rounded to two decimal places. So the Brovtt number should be 2.97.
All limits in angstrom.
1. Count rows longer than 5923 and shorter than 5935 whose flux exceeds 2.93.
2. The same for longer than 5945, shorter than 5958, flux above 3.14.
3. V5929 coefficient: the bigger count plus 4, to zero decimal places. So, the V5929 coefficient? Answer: 8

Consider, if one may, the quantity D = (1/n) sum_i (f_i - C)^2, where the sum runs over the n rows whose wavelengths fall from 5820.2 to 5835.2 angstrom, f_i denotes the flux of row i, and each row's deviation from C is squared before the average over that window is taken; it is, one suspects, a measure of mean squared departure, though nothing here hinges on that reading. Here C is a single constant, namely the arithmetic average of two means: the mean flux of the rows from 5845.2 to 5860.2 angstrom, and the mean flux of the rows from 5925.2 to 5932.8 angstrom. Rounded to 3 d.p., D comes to 0.057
